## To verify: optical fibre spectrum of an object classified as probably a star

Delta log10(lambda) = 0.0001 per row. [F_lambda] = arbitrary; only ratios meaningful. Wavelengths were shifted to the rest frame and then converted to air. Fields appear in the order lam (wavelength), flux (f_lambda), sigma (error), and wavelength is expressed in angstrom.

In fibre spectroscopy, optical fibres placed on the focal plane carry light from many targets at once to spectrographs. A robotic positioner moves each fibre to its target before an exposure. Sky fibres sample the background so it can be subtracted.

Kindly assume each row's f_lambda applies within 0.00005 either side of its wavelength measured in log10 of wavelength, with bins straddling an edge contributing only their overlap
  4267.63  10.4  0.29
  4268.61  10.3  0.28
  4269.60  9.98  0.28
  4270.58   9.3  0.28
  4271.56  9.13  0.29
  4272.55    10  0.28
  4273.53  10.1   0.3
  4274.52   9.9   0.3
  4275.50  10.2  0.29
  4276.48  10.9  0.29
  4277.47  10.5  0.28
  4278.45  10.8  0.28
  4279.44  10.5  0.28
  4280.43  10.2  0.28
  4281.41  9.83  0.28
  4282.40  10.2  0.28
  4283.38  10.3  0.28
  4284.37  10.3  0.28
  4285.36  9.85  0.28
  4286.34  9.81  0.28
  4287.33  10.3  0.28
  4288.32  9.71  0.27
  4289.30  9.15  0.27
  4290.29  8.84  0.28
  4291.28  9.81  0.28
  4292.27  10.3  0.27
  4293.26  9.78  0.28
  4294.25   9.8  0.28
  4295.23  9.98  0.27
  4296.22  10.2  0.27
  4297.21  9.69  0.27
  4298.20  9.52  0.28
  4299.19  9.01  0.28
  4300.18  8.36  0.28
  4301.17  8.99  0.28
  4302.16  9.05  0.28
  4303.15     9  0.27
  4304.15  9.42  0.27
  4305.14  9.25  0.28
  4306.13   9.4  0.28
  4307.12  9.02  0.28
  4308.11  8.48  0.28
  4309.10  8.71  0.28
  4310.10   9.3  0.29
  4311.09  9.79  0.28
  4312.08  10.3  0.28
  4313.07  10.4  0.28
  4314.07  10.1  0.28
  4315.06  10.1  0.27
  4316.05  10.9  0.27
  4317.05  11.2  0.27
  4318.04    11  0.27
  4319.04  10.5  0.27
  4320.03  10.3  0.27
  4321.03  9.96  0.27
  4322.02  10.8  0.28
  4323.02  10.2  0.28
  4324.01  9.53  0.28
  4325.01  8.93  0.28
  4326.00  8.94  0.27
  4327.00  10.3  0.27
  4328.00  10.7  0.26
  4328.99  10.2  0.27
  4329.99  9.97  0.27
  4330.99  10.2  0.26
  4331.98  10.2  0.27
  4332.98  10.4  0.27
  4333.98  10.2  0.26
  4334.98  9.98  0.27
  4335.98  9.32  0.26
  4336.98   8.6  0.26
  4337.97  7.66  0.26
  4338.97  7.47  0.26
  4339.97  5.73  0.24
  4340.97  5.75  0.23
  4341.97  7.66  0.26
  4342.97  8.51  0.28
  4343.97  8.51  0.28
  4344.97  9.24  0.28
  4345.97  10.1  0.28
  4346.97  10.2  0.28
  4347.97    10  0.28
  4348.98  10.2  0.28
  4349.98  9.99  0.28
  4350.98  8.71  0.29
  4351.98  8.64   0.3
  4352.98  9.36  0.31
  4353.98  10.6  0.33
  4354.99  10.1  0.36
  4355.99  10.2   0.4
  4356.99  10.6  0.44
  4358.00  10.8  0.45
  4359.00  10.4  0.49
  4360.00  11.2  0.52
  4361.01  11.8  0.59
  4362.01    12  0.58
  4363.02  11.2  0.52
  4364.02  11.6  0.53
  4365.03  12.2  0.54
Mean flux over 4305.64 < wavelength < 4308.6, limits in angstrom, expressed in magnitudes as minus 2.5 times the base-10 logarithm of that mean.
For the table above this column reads -2.38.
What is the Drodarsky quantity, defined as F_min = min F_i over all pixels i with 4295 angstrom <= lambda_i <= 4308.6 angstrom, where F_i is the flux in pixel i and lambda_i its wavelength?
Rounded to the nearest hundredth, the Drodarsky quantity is 8.36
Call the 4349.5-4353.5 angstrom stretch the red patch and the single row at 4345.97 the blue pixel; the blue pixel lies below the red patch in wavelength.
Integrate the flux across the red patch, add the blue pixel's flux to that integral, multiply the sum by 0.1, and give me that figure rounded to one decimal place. 4.7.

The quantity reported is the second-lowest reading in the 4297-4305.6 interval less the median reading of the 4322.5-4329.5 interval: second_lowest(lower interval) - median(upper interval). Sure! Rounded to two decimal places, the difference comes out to -1.21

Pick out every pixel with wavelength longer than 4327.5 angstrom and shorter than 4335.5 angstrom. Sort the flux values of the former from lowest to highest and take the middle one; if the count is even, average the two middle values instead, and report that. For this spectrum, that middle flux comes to 10.20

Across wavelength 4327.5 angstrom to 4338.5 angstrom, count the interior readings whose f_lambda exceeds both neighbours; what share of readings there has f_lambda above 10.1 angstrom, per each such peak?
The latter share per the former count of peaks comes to 0.55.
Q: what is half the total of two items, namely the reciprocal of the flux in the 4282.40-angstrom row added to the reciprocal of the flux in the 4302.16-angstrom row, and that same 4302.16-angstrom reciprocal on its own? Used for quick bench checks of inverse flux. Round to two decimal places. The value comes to 0.16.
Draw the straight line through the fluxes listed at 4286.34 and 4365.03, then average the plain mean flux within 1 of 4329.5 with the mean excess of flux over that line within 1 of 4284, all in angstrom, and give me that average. 5.3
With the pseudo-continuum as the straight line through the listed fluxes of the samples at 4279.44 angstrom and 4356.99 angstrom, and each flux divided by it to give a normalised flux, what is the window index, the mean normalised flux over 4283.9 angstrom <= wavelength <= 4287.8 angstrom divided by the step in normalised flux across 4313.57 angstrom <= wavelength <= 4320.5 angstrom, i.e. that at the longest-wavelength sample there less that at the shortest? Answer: 52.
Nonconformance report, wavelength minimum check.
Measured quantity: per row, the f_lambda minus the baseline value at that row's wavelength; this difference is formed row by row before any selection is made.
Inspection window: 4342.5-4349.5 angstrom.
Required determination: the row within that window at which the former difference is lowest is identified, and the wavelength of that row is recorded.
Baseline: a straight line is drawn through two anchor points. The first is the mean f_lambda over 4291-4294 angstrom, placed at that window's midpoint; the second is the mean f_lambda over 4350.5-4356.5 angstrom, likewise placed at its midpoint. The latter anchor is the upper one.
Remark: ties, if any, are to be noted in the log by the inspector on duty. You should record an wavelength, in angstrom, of 4342.97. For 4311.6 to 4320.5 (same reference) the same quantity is 4314.07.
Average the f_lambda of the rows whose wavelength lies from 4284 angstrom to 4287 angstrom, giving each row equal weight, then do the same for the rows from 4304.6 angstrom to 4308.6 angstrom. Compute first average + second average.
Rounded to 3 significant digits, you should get 19.0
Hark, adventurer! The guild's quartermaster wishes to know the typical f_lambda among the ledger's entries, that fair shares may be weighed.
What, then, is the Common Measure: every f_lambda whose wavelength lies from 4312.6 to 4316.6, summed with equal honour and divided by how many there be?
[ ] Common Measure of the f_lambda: 10.4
